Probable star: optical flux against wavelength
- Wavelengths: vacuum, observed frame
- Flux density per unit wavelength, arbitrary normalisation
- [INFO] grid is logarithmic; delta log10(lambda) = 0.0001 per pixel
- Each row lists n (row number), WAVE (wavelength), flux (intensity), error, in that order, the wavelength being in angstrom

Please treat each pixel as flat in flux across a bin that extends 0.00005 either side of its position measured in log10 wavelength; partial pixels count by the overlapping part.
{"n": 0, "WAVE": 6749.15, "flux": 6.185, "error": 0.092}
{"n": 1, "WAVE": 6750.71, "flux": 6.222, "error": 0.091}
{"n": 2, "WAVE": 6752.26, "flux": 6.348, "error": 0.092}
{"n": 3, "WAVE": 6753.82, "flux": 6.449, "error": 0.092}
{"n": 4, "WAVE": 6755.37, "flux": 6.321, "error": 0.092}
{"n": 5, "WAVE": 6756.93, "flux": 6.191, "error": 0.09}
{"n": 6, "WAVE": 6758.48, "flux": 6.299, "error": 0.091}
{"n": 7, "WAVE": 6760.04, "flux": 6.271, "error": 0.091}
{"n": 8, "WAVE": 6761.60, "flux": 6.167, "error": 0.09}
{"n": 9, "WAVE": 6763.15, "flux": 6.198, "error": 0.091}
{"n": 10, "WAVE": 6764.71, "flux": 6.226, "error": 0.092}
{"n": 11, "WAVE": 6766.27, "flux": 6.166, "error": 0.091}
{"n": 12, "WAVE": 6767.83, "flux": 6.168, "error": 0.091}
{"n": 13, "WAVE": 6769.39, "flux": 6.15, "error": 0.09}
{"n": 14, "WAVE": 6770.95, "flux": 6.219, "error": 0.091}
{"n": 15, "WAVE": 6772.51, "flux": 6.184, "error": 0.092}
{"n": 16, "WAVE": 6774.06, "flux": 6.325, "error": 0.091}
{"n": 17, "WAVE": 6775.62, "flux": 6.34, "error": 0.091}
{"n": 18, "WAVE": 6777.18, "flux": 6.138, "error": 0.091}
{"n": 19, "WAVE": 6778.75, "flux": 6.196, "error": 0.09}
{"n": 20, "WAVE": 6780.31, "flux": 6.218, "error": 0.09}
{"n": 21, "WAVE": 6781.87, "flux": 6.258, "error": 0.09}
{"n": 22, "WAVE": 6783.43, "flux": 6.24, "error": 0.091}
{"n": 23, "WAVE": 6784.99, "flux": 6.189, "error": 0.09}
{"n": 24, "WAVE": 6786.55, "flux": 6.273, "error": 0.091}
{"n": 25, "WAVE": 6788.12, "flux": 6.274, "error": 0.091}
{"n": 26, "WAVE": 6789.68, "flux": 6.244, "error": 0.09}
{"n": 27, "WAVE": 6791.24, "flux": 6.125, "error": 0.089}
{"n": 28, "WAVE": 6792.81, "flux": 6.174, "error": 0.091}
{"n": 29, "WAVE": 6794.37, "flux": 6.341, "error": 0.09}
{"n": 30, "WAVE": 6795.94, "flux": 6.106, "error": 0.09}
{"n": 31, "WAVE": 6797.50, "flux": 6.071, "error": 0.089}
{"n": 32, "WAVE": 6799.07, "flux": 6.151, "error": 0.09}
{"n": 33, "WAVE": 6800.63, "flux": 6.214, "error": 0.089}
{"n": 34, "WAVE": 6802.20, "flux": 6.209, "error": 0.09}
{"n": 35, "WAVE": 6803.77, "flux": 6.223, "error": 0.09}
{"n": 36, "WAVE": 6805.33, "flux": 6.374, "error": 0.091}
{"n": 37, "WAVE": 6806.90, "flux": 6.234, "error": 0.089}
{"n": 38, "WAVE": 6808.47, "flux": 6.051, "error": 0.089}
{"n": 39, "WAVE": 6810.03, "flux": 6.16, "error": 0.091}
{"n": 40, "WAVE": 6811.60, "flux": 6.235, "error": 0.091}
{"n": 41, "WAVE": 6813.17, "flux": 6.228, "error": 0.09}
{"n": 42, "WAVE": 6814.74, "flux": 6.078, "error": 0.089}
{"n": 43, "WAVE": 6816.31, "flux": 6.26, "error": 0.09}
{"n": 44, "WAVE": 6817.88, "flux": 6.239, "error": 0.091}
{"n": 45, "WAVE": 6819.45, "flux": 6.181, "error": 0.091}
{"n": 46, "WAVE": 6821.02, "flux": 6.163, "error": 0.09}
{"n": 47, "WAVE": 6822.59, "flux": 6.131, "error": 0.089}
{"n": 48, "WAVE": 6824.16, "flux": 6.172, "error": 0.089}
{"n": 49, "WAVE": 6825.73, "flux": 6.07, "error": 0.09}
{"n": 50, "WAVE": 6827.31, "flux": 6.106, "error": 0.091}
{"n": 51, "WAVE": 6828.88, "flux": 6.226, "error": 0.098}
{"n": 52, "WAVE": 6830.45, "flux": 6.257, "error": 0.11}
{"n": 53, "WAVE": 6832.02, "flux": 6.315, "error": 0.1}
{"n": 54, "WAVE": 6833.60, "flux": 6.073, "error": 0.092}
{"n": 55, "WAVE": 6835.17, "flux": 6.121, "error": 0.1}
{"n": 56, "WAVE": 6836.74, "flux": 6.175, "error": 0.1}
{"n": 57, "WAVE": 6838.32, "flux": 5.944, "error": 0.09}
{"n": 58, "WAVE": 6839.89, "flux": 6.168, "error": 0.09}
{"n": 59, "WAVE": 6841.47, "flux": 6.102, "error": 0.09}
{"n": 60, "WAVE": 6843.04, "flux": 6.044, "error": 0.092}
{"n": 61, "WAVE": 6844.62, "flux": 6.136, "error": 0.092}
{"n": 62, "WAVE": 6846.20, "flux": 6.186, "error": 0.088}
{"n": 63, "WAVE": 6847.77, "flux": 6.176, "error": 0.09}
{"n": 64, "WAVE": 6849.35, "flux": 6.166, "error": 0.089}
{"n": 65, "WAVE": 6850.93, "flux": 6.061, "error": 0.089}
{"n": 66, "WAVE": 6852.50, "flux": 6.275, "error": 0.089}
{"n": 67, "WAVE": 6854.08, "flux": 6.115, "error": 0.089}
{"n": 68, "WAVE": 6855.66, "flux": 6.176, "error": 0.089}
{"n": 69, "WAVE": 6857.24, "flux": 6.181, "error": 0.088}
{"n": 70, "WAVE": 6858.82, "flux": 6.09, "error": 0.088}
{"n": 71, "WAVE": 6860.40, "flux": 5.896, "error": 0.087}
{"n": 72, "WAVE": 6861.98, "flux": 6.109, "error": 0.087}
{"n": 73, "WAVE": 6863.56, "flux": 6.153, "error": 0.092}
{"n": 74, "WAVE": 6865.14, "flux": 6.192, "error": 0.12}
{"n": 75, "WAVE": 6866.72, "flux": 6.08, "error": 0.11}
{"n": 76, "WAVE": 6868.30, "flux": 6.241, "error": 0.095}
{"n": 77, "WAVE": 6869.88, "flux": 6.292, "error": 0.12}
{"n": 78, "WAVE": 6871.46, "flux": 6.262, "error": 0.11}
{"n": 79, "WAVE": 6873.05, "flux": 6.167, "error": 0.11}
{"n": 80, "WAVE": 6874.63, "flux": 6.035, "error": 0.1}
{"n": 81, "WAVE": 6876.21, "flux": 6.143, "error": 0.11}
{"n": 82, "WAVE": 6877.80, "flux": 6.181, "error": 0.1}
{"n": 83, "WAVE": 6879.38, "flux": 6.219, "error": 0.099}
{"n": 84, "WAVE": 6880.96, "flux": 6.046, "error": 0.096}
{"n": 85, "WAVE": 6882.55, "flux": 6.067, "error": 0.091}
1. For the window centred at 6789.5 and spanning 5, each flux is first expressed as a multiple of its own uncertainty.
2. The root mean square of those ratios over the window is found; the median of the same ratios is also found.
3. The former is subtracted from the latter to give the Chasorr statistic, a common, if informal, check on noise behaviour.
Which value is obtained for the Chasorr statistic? -0.10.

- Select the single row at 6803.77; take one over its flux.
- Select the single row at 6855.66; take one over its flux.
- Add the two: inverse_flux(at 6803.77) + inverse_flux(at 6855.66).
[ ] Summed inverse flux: 0.323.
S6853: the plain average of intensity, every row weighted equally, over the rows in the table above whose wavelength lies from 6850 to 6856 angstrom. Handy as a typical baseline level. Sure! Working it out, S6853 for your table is 6.16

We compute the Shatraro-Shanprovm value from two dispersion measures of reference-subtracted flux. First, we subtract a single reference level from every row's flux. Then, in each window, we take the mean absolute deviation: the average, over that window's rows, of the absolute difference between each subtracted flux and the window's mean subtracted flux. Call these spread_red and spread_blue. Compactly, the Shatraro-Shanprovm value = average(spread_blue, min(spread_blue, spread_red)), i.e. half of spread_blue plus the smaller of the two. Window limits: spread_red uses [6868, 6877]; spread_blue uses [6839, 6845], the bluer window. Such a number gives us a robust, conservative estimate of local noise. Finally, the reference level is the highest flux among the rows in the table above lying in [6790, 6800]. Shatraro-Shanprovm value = 0.04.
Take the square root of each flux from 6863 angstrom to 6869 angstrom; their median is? 2.48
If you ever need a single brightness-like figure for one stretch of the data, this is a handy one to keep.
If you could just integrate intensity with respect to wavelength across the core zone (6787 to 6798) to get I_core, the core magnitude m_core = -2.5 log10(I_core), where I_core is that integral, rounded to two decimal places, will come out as -4.58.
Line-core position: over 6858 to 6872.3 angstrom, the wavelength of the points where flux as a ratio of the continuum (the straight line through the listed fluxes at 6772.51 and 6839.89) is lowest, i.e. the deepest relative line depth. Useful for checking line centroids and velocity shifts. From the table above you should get 6860.40 angstrom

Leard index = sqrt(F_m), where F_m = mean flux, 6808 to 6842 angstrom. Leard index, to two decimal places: 2.48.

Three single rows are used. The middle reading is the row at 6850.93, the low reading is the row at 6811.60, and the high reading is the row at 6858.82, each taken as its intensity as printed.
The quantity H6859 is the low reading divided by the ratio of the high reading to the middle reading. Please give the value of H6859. 6.21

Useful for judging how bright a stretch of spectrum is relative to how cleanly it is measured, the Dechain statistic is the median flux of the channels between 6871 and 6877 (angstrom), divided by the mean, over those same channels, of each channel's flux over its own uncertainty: 0.107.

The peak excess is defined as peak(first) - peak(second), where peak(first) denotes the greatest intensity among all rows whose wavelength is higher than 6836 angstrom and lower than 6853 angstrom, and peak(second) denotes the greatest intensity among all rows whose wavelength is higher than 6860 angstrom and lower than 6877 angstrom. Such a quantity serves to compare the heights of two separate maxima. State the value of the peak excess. -0.017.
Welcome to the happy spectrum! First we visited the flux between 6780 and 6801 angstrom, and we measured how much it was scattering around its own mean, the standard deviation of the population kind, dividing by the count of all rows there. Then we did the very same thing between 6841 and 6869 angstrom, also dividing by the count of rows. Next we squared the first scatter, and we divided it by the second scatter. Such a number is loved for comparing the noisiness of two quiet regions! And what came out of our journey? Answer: 0.06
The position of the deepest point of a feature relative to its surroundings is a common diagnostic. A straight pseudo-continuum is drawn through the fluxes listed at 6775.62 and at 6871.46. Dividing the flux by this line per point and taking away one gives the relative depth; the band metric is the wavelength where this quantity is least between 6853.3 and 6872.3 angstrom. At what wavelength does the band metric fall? 6860.40 angstrom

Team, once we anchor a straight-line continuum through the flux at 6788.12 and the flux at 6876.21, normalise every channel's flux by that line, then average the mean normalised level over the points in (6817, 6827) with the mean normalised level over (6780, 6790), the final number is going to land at 0.992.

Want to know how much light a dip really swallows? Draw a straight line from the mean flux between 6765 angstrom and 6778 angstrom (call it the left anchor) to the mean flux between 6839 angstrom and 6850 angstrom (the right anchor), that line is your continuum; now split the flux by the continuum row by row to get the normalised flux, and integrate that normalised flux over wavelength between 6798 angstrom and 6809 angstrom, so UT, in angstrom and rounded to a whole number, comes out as 11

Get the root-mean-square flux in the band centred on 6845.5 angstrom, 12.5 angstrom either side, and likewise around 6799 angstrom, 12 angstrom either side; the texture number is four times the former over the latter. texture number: 3.96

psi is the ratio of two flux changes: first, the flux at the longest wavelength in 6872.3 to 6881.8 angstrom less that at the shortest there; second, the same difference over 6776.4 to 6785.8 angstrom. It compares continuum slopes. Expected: -2.4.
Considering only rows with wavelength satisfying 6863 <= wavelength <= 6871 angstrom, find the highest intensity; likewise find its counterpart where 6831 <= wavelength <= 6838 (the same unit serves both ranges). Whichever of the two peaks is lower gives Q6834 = 6.29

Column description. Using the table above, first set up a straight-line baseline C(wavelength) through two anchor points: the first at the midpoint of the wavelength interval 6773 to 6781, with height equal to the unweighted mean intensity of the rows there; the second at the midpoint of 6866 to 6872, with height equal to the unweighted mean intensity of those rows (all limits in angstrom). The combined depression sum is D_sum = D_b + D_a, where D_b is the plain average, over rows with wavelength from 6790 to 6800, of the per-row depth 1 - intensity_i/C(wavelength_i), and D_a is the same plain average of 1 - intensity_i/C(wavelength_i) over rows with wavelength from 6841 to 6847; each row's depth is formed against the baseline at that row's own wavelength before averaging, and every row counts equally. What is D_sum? 0.030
